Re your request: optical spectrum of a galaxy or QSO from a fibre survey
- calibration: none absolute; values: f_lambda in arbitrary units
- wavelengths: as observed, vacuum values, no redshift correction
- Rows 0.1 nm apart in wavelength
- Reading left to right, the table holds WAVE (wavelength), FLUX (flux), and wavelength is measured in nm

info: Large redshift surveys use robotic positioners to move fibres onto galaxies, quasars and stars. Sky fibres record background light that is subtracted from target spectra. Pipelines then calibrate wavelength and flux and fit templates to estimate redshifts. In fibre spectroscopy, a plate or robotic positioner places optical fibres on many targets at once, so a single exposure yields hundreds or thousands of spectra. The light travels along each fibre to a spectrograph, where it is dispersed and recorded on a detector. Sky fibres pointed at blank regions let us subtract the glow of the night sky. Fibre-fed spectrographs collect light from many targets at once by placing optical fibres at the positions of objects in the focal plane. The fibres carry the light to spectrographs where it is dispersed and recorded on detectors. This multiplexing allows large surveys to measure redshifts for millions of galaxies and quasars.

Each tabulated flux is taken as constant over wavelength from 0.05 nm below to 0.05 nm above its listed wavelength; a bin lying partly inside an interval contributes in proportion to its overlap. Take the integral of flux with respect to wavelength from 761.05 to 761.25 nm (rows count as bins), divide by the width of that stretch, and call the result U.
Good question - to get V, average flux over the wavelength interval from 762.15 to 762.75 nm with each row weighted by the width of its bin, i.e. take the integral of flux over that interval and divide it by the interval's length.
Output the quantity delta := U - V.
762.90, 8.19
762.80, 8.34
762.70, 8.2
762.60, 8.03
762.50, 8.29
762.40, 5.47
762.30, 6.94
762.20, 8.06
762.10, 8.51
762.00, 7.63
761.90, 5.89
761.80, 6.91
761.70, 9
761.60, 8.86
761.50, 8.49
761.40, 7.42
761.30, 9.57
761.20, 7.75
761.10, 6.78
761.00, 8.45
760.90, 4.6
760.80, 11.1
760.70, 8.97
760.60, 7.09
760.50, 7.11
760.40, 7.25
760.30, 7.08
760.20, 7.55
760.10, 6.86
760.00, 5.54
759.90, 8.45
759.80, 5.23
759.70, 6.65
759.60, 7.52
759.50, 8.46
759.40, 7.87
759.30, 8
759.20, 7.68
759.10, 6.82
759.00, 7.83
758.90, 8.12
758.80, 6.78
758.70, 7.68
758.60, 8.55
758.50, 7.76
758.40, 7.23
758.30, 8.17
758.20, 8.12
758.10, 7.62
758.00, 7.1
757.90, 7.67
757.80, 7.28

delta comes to -0.23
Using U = 7.3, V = 7.5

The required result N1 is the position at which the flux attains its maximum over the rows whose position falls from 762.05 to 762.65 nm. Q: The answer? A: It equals 762.10 nm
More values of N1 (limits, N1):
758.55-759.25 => 758.60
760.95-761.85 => 761.30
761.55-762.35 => 761.70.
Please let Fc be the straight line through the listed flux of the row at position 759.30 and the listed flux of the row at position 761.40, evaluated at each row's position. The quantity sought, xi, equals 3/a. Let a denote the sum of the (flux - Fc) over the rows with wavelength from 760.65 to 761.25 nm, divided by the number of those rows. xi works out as 8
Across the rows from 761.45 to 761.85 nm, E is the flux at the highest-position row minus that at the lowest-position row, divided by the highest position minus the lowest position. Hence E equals -5.3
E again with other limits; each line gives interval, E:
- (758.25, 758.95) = -0.1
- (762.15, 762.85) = 0.5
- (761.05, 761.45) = 2.1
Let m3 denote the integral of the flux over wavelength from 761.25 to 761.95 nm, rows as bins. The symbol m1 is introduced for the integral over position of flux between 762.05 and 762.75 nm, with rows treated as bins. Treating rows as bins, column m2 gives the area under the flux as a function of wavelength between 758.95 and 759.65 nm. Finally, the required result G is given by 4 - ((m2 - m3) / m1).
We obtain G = 4.04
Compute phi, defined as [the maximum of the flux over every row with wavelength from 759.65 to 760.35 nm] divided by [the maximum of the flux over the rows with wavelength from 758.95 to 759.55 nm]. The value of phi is 1.00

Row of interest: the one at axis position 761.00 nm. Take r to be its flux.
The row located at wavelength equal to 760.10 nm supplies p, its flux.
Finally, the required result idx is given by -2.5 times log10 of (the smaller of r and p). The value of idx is -2.09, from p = 6.86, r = 8.45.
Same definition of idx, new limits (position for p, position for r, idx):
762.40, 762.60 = -1.84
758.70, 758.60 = -2.21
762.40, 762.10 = -1.84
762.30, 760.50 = -2.10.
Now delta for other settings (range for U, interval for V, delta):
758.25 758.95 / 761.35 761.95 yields -0.01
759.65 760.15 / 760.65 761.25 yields -1.40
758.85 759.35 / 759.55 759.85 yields 1.22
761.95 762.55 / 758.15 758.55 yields -0.34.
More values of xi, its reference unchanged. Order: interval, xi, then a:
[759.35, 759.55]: 15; 0.2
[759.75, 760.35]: -3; -1.0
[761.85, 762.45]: -23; -0.1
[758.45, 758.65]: -58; -0.1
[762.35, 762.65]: 20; 0.1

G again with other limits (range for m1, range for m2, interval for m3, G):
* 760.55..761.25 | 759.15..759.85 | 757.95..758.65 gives 4.06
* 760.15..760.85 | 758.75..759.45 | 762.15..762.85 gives 4.00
